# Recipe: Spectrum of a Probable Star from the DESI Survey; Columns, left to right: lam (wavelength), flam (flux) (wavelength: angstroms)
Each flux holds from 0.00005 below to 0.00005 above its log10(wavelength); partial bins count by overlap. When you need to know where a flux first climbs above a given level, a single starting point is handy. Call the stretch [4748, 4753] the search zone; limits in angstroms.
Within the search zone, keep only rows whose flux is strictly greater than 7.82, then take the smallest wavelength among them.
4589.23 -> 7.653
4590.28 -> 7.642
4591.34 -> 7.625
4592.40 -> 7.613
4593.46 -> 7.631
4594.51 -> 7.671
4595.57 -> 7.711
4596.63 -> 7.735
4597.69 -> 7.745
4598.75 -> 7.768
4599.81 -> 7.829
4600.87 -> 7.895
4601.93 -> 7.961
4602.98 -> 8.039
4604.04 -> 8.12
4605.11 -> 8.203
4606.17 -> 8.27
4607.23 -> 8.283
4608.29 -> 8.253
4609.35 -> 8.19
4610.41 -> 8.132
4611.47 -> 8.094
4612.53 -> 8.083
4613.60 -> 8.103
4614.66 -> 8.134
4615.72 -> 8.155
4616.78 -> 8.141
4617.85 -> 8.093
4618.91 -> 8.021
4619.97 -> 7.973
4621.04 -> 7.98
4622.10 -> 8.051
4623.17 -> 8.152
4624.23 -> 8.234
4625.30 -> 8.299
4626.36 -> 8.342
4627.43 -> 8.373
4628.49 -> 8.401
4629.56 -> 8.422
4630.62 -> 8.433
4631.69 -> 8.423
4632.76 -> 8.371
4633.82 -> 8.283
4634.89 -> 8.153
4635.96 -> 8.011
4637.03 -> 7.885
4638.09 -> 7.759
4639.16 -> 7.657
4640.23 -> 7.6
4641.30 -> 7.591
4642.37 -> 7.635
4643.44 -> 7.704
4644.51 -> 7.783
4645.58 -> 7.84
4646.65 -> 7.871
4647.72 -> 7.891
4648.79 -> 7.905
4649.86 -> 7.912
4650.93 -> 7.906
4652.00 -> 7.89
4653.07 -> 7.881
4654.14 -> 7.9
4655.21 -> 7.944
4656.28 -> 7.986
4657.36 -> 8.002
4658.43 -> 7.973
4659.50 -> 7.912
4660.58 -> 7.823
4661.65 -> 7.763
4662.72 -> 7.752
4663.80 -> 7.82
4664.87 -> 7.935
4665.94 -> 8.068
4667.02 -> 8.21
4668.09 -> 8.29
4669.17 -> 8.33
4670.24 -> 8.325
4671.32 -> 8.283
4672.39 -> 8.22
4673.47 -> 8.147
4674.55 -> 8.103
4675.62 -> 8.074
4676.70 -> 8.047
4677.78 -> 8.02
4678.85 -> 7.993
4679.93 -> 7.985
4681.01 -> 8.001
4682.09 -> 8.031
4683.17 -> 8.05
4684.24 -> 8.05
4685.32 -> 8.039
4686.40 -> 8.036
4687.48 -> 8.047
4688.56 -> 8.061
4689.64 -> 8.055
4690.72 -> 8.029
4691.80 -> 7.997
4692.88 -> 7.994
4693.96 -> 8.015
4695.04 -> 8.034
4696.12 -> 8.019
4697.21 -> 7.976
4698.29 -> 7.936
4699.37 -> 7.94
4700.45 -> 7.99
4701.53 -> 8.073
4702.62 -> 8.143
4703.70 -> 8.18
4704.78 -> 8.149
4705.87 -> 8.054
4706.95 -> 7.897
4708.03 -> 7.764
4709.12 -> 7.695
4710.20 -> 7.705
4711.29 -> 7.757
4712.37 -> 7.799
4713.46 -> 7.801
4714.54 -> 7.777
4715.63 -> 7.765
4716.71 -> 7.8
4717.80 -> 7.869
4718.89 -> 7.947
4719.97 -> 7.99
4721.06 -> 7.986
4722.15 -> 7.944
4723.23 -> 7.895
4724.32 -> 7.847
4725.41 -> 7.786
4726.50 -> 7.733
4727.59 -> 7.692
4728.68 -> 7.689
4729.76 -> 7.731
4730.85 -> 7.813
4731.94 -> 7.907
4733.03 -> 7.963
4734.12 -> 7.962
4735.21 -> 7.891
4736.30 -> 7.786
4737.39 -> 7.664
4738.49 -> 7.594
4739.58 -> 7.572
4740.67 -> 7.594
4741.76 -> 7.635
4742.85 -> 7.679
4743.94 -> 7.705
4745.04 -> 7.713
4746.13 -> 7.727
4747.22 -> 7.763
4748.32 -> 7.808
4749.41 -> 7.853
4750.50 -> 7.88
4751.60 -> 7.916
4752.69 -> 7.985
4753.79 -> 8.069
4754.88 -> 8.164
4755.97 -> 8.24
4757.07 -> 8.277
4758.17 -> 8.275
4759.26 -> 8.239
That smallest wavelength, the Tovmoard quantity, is 4749.41 angstroms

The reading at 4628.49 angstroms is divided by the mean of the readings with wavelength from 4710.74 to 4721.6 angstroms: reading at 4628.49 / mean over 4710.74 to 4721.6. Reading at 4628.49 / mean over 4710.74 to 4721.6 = 1.07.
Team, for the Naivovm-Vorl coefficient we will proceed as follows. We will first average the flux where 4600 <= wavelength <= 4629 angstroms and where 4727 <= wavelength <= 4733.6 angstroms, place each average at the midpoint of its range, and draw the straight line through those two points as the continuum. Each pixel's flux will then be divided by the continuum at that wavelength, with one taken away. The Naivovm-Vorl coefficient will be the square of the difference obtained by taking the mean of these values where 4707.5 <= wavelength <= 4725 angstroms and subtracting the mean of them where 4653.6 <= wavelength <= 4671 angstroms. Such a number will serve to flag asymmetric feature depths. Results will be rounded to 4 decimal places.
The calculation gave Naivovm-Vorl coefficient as 0.0000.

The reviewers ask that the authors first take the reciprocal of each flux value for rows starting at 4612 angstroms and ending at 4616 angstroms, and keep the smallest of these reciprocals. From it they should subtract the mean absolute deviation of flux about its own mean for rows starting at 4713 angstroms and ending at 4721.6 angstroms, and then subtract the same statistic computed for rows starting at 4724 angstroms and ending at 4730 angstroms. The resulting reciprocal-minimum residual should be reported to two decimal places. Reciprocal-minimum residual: -0.01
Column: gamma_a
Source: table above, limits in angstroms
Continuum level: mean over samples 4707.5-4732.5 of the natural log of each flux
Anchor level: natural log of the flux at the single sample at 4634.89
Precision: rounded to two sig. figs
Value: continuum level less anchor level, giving -0.043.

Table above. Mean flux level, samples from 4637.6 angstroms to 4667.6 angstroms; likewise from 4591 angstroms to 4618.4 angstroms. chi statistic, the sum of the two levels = 15.8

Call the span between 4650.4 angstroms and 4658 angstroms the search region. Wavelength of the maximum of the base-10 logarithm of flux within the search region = 4657.36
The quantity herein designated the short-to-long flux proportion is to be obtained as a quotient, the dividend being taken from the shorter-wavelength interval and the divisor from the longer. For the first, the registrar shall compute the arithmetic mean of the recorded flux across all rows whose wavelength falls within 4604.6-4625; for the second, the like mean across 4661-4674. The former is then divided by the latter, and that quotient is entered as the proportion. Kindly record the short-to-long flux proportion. 1.005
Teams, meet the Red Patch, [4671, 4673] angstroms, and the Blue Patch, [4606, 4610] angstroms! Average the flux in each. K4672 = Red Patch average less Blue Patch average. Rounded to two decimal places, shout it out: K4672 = 0.00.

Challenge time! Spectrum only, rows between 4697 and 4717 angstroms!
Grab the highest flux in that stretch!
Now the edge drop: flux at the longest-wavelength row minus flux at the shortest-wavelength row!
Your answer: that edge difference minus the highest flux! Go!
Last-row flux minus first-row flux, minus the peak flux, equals -8.4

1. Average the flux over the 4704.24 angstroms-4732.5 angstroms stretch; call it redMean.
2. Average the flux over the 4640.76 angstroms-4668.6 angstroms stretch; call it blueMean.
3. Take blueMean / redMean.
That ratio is 1.01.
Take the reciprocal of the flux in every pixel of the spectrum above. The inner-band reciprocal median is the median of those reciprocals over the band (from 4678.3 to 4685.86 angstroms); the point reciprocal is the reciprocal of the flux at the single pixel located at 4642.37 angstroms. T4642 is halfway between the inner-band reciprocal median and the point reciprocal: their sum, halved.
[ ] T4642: 0.128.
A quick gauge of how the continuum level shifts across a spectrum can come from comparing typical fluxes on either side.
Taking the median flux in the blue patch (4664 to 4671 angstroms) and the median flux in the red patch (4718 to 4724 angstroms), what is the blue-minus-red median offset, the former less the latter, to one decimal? 0.3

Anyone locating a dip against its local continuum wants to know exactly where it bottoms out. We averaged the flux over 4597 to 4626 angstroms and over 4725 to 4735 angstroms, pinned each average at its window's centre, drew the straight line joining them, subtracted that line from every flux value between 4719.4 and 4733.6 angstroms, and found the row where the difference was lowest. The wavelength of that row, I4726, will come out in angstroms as 4728.68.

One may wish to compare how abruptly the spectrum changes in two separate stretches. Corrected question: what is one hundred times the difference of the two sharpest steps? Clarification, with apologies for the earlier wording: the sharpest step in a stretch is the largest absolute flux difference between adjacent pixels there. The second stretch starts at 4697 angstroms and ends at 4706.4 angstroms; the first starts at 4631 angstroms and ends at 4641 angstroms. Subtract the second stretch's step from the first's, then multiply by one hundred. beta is 5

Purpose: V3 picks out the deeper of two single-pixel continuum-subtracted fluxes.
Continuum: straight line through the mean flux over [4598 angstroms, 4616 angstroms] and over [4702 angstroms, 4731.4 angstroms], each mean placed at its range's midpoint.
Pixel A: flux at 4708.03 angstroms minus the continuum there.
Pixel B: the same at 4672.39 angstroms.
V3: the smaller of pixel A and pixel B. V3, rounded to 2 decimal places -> -0.11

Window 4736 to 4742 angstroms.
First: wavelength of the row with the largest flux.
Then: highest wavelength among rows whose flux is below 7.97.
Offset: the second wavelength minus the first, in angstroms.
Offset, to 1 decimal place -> 5.5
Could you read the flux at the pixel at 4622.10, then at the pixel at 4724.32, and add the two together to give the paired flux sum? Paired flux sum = 15.9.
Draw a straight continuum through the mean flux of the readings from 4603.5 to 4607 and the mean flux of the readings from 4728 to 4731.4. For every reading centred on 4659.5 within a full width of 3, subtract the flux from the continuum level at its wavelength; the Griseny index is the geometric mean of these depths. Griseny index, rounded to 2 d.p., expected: 0.08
